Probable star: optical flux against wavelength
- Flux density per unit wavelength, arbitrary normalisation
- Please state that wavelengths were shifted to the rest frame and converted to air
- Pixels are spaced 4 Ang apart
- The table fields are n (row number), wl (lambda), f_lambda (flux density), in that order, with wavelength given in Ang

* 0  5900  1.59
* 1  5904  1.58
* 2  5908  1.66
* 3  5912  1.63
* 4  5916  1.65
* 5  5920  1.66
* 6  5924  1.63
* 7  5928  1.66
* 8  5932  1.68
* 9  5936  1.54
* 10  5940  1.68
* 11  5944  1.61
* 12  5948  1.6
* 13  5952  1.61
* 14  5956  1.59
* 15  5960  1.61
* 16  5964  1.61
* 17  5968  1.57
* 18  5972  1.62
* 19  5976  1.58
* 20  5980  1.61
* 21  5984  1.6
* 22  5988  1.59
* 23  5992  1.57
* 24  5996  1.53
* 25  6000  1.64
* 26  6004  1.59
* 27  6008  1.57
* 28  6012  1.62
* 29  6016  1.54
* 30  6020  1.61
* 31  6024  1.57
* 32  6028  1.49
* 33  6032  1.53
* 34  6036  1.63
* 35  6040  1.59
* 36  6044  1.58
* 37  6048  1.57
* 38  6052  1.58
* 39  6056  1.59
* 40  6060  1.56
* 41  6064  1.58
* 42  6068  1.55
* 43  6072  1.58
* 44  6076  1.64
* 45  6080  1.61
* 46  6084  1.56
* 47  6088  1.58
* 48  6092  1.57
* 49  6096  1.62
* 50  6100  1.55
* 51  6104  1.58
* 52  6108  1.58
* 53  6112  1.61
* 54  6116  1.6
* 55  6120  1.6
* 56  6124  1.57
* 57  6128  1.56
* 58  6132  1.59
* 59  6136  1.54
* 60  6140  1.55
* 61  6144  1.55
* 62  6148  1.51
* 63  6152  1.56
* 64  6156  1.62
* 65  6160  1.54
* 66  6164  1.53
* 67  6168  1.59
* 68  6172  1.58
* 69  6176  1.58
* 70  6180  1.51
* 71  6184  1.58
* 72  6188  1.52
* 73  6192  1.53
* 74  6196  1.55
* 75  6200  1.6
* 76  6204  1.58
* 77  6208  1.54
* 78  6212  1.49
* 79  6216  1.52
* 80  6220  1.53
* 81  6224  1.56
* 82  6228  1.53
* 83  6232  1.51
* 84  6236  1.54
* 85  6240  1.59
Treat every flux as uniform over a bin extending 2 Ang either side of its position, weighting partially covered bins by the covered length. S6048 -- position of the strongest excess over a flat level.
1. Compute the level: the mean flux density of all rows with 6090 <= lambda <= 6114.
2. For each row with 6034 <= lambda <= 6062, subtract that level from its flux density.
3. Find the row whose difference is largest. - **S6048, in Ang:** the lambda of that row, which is 6036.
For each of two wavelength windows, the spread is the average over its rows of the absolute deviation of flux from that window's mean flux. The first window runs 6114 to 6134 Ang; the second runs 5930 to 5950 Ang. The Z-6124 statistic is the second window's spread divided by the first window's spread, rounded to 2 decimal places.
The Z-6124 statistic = 3.05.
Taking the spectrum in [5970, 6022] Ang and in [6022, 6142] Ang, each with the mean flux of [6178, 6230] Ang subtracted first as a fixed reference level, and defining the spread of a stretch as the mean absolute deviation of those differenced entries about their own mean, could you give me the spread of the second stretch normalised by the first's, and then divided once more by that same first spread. 36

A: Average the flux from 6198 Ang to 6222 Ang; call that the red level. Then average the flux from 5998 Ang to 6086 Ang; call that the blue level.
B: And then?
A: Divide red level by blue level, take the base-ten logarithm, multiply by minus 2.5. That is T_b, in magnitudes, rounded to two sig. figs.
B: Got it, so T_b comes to 0.026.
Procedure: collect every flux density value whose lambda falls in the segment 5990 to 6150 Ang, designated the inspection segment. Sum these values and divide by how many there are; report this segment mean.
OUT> 1.58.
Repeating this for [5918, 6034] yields 1.60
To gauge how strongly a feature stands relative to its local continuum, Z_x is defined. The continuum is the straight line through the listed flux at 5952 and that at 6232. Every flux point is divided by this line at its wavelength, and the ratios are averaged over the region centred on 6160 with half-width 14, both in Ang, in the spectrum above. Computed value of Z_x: 1.02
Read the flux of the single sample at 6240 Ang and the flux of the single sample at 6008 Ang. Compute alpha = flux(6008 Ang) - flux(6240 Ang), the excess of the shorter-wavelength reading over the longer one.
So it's -0.020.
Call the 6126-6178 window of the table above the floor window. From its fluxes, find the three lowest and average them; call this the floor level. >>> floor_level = 1.53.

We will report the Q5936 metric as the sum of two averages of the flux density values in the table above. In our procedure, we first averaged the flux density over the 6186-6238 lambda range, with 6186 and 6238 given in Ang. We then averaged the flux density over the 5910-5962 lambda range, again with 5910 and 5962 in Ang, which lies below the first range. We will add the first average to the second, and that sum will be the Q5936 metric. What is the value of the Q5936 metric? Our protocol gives 3.17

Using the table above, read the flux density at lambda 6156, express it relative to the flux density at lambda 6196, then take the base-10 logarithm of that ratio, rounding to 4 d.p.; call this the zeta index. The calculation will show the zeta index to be 0.0192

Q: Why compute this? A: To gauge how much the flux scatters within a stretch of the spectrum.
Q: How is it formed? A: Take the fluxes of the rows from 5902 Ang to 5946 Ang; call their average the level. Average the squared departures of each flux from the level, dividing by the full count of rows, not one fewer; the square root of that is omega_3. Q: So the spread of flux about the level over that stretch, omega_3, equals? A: 0.041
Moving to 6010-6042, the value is 0.046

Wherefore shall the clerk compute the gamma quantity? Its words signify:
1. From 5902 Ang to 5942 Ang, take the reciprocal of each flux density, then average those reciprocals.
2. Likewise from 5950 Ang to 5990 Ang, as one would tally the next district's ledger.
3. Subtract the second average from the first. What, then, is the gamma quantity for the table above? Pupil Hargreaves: -0.014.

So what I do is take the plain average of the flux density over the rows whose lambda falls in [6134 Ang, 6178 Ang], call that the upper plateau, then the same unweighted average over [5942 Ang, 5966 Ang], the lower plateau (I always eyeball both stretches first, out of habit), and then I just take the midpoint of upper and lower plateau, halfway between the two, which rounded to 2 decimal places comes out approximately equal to 1.58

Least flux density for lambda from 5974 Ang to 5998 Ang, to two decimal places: 1.53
